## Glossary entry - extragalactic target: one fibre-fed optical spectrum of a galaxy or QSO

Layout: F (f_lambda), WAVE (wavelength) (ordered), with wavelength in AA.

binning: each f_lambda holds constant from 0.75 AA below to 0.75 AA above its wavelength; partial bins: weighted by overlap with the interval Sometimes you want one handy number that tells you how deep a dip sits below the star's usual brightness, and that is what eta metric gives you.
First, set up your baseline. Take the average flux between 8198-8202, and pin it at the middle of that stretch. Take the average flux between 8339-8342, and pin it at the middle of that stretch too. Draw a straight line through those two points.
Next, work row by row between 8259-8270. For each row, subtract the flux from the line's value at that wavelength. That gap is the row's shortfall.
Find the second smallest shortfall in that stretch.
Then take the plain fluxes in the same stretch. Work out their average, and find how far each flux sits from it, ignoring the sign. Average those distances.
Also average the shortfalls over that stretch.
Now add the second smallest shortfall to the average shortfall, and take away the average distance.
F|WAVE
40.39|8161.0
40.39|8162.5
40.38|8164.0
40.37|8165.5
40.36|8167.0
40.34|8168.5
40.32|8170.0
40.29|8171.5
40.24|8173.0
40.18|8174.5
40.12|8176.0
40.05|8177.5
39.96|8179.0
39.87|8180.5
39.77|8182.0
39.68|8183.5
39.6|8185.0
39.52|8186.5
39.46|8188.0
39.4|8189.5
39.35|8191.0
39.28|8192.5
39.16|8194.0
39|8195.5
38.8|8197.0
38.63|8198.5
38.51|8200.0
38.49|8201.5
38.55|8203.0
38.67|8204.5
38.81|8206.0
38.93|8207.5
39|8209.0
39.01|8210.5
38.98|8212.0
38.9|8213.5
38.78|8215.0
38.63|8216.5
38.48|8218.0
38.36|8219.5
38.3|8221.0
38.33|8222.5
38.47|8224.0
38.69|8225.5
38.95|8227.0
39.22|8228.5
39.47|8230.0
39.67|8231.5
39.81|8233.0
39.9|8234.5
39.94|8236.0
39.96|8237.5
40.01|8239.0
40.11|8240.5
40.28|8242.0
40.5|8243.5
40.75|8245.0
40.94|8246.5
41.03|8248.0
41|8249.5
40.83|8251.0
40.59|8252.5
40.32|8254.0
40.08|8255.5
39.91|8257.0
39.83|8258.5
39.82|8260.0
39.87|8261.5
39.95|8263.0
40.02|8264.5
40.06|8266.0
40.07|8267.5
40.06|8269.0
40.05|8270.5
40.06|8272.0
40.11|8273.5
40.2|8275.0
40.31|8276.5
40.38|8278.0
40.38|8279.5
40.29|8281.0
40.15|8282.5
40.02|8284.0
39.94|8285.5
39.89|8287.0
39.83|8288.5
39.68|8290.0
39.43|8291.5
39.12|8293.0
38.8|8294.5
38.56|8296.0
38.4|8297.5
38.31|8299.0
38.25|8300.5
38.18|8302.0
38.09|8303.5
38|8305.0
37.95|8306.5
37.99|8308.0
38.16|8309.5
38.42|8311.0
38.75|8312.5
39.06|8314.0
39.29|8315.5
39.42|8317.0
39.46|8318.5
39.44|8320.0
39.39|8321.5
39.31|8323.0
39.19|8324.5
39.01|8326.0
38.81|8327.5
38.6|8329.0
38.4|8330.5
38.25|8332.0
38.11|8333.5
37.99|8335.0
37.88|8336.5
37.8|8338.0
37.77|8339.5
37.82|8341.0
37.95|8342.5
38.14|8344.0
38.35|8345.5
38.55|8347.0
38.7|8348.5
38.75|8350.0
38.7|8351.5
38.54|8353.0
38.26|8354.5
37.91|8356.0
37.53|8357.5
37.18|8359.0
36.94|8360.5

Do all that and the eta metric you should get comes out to -3.7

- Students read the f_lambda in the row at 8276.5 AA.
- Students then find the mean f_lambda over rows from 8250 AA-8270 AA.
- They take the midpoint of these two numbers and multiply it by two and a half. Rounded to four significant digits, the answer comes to 100.5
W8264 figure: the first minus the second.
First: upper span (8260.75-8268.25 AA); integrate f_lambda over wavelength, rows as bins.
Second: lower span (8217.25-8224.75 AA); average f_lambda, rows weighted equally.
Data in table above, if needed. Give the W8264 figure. 262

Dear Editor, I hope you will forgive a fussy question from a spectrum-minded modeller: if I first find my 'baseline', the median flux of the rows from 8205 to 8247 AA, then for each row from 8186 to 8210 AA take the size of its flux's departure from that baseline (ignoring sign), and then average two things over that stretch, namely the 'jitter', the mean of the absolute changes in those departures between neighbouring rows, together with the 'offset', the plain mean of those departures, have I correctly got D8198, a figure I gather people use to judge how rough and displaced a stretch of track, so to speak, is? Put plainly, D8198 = 0.20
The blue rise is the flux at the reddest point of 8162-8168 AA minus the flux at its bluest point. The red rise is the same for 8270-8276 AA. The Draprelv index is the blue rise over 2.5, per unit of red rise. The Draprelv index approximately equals -0.1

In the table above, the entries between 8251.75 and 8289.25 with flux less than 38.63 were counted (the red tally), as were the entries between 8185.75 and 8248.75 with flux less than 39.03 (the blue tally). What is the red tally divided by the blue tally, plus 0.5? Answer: 0.50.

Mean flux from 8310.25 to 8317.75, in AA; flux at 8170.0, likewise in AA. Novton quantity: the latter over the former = 1.03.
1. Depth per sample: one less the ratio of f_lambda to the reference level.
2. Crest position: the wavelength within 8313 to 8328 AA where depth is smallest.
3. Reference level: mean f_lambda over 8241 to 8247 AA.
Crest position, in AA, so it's 8318.5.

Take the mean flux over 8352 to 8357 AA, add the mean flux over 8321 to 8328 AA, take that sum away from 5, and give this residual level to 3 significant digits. -72.4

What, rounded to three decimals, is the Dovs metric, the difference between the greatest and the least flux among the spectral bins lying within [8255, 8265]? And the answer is 0.260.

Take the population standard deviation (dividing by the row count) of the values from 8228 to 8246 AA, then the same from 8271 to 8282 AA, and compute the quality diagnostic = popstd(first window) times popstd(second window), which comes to 0.05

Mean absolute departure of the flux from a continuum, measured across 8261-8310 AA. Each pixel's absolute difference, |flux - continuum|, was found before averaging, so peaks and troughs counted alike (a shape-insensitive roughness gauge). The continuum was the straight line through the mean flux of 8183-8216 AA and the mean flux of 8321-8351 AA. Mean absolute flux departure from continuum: 1.0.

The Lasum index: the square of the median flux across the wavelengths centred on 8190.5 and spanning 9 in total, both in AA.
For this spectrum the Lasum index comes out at 1550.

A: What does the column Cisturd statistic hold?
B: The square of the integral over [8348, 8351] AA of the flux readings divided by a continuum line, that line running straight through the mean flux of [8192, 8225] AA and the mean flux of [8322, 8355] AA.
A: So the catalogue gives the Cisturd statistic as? 9.16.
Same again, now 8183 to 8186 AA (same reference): 9.40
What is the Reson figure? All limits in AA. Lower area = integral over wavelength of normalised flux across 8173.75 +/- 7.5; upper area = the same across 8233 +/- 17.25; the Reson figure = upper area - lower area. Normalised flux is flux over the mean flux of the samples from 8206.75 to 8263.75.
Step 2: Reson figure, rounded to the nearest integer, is 19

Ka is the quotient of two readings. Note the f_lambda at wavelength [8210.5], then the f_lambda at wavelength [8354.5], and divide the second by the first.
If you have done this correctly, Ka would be 0.98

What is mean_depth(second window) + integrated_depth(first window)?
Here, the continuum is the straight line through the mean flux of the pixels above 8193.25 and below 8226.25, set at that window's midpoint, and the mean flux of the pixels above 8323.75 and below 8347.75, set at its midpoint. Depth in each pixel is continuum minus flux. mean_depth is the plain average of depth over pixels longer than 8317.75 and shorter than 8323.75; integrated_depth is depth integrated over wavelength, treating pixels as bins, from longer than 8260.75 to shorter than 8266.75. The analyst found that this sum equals -10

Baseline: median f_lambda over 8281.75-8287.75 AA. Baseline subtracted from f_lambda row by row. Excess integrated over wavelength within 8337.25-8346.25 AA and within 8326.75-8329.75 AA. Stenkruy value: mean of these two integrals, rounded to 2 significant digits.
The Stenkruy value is -11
